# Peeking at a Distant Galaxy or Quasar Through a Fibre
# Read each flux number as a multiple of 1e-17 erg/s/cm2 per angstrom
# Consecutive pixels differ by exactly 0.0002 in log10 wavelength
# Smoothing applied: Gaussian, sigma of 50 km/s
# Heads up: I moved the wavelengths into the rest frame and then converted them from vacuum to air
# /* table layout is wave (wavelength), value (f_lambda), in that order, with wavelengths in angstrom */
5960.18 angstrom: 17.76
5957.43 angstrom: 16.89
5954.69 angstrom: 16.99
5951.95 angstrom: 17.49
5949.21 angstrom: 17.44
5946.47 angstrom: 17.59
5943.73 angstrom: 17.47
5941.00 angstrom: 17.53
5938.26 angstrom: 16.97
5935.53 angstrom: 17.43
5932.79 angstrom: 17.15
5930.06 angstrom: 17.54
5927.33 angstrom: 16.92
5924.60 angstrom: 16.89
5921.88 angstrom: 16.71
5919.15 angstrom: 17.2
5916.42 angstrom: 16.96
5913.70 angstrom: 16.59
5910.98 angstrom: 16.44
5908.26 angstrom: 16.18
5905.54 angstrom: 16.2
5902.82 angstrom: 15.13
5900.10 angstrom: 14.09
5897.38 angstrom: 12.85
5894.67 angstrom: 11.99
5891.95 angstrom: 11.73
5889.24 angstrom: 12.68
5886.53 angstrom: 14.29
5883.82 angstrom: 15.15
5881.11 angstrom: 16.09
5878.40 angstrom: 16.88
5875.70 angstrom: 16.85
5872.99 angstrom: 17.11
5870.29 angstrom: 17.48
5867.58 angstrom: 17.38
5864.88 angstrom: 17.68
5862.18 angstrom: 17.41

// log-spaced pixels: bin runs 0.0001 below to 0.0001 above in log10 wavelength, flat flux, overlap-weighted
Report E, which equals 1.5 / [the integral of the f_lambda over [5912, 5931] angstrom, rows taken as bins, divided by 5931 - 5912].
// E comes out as 0.088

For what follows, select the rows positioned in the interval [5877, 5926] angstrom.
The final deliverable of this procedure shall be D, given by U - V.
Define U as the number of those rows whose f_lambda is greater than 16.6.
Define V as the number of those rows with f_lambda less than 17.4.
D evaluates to -13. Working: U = 5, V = 18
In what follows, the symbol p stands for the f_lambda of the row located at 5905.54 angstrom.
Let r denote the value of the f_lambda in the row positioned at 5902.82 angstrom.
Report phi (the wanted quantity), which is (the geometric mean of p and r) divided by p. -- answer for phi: 0.97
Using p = 16.2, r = 15.13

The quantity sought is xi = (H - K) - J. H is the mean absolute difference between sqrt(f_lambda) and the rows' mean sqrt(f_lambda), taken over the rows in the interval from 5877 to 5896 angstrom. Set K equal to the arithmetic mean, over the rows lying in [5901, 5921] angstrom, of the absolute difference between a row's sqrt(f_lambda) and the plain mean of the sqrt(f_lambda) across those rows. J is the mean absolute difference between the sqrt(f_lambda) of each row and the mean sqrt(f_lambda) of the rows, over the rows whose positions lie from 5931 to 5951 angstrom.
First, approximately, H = 0.23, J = 0.021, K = 0.058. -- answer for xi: 0.148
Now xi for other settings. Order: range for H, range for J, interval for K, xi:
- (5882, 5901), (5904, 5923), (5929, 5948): 0.089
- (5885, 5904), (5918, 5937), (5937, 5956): 0.092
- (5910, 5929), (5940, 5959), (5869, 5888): -0.120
